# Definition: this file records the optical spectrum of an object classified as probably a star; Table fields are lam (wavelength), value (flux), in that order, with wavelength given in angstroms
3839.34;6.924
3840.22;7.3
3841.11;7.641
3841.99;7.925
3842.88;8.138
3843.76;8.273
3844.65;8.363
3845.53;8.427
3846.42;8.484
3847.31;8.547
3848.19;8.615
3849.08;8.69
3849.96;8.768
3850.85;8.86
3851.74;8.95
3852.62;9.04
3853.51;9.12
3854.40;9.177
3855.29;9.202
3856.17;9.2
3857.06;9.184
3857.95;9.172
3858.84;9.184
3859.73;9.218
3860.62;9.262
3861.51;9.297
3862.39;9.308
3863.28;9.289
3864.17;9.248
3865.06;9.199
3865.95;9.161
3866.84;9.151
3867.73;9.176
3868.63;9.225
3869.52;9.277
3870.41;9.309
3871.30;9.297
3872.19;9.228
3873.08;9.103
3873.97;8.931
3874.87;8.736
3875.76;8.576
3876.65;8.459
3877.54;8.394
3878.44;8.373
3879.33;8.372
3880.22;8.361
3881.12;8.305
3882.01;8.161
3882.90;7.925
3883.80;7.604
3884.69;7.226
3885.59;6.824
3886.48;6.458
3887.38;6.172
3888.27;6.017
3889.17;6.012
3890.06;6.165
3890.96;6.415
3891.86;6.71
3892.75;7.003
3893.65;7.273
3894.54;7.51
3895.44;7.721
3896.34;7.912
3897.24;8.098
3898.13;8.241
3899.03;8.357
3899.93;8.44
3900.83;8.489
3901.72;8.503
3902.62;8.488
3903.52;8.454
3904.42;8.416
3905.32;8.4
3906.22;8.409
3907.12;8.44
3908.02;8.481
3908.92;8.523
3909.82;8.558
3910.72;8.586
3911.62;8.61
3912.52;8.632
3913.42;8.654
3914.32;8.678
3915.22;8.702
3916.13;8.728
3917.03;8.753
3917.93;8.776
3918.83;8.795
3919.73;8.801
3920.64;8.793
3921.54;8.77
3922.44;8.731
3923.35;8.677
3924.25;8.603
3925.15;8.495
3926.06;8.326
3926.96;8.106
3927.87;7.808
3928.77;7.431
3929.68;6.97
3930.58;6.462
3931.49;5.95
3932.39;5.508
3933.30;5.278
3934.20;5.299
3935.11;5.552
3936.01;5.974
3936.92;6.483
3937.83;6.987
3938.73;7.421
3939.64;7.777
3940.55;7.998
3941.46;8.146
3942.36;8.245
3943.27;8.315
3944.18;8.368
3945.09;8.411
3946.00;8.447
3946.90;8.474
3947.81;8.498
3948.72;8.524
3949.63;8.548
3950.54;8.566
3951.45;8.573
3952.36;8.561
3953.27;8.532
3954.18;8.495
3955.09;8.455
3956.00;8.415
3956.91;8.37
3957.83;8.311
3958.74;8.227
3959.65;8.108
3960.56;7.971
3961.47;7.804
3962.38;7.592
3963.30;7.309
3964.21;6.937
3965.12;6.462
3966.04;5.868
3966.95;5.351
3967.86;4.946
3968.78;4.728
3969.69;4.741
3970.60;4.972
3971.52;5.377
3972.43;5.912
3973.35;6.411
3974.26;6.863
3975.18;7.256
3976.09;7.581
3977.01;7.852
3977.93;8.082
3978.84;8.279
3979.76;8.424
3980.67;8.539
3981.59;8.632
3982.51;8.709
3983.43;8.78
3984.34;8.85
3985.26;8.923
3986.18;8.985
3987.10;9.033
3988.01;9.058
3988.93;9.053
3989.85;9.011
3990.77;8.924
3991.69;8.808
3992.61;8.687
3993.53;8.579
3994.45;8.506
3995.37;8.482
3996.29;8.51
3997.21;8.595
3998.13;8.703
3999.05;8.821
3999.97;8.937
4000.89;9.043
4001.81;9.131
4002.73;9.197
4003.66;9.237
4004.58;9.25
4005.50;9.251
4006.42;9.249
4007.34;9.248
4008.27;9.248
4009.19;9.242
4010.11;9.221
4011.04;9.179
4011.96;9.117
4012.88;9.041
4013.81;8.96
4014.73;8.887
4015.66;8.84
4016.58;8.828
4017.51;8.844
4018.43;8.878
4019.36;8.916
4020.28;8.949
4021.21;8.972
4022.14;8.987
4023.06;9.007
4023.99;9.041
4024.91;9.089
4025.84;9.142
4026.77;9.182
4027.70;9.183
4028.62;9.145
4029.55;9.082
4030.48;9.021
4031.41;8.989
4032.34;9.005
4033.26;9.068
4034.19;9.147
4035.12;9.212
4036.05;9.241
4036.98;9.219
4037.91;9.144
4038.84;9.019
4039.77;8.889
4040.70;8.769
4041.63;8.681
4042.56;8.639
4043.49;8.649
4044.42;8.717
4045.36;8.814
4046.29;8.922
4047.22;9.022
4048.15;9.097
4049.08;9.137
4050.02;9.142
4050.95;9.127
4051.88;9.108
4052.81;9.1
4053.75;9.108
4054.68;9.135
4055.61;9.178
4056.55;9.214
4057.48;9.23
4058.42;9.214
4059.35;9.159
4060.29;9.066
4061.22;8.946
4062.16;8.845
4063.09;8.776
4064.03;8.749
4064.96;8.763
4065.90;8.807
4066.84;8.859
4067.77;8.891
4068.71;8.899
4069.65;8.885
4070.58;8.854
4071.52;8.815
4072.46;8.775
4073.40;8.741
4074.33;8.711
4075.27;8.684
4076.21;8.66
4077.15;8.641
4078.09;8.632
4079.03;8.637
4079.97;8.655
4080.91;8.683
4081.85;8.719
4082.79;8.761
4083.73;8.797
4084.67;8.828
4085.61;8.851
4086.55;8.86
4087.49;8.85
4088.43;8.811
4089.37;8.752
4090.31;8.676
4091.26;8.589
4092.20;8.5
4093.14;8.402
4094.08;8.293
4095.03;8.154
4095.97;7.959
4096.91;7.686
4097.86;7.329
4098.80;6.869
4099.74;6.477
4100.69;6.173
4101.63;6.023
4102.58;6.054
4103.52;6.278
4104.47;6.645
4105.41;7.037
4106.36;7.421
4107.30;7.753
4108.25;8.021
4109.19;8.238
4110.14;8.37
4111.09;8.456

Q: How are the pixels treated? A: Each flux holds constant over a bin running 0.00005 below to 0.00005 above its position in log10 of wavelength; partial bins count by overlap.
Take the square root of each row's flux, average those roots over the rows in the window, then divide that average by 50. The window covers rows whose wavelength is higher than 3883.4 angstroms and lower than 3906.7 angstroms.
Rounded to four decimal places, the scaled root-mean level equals 0.0547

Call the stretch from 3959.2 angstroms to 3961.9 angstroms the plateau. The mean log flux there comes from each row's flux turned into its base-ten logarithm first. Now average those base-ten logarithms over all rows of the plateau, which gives 0.90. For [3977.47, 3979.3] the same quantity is 0.91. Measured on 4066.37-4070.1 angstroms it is 0.95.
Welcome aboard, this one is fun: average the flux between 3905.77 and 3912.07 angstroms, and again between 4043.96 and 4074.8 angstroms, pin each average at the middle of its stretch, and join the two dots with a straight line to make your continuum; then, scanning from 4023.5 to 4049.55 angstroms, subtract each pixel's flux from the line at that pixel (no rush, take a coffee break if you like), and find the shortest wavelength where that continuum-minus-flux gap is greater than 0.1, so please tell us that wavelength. 4040.70 angstroms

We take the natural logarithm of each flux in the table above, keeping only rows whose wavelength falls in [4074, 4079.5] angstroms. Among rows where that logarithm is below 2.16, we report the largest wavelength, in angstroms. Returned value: 4079.03 angstroms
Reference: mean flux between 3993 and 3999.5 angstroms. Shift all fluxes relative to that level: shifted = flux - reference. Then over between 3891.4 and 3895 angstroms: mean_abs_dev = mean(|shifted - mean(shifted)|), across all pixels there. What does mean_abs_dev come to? 0.27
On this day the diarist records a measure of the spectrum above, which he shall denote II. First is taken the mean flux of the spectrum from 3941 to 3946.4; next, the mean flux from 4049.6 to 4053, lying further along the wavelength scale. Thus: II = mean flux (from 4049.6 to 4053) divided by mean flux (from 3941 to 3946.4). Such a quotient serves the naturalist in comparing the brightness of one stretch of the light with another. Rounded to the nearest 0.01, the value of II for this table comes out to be 1.10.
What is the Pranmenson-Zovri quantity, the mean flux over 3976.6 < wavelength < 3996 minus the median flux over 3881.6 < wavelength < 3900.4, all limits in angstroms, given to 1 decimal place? 1.4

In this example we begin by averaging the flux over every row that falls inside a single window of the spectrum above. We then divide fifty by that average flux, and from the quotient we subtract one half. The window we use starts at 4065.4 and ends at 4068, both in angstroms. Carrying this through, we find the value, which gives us 5.15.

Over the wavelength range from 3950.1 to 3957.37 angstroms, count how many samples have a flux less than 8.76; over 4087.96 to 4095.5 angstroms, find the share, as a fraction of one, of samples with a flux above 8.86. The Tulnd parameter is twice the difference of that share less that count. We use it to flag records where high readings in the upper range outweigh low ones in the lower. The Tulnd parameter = -16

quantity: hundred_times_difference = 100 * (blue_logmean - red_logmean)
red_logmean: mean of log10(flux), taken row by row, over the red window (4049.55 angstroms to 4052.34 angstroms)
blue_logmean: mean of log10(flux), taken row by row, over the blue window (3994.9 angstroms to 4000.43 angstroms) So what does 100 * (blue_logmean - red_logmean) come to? -2.2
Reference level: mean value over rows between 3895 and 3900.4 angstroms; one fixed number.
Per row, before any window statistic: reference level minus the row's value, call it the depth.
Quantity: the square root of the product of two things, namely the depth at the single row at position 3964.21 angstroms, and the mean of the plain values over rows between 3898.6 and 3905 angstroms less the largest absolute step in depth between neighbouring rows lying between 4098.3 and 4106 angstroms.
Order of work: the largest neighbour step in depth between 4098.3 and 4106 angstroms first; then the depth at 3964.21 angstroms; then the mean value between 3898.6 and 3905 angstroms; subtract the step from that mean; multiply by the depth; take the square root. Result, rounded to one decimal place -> 3.1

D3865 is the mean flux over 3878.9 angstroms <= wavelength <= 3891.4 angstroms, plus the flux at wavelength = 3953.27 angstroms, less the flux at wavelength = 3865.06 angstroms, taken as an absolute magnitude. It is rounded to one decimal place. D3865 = 6.5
